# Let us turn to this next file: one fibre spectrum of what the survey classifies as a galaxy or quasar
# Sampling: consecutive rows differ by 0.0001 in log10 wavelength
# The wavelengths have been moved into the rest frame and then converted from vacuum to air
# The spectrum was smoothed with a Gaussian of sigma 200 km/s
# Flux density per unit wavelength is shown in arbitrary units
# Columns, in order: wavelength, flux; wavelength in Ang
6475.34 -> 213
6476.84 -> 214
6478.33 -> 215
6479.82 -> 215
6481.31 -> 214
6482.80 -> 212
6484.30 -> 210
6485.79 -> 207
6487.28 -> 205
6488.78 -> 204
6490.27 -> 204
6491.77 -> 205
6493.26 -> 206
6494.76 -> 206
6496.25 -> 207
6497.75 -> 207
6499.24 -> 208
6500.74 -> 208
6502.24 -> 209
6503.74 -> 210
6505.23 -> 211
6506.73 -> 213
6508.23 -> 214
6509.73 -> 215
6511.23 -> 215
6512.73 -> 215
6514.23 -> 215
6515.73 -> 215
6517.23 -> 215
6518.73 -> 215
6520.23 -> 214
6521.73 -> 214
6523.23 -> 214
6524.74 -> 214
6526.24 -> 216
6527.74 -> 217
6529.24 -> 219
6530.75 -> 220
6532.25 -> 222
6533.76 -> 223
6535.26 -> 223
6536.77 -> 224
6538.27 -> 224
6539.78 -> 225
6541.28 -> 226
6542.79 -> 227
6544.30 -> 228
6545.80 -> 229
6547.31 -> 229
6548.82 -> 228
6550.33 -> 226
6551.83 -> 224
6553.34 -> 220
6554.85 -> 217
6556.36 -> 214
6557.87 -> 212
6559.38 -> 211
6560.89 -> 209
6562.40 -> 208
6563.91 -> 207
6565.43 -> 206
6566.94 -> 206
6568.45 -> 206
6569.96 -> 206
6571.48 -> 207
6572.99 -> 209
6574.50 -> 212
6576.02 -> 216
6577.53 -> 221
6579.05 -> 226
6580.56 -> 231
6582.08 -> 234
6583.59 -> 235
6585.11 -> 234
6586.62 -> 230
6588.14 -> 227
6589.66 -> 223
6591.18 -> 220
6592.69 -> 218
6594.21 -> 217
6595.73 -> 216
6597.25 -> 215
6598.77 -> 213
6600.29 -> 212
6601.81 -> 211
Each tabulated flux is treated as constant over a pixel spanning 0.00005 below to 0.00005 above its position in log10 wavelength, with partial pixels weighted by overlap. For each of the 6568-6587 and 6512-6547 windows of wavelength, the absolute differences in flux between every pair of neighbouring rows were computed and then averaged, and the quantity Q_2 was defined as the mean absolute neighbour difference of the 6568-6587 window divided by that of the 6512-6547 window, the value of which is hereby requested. 3.9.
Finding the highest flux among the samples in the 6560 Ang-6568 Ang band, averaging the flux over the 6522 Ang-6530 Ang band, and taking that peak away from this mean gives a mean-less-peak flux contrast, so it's 7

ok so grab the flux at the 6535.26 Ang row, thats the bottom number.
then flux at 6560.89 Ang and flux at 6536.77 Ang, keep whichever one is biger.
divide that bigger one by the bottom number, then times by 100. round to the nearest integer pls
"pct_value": 100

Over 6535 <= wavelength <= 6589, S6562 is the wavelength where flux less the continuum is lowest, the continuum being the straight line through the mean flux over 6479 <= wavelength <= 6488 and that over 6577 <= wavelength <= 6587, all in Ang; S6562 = 6569.96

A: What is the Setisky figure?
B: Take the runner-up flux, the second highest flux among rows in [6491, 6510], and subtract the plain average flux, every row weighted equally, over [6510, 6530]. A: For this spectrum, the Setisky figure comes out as -1.2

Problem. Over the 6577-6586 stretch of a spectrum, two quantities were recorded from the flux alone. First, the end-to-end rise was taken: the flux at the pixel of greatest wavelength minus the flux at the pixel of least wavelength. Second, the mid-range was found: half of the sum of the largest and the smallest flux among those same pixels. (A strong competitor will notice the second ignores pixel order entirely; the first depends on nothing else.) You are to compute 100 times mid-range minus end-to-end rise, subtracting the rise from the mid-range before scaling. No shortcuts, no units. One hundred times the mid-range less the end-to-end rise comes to 21500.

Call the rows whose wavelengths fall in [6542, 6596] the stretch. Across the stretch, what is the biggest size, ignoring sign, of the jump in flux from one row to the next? 5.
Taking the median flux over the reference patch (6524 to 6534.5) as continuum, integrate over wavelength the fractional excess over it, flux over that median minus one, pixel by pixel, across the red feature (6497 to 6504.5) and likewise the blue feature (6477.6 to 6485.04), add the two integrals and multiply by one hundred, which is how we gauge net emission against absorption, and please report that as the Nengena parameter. -56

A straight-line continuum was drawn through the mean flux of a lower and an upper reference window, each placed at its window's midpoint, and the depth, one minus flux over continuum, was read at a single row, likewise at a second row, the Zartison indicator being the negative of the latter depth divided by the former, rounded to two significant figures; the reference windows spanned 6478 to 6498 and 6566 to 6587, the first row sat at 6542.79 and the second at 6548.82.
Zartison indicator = -1.0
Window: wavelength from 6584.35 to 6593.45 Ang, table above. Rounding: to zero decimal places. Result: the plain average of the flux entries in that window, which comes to 225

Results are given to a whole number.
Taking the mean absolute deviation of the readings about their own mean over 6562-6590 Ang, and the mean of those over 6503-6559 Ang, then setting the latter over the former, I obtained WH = 21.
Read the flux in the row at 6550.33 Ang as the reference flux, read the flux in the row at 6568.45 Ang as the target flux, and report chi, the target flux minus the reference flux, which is -20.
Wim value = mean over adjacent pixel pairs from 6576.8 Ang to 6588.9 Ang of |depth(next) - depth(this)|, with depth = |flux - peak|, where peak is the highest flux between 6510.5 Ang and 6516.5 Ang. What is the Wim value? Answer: 3.1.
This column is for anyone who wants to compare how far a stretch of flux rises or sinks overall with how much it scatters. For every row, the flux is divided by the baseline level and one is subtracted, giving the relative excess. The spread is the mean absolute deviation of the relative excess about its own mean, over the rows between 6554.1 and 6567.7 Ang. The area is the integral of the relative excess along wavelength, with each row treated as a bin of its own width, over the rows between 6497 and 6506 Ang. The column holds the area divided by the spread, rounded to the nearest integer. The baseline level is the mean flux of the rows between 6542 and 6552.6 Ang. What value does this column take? -53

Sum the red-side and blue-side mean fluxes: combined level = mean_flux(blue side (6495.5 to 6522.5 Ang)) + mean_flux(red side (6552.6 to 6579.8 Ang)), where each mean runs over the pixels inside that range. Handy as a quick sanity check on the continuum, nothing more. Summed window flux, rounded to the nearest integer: 424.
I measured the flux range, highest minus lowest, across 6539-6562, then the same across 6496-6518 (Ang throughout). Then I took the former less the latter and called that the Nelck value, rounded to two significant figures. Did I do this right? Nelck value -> 12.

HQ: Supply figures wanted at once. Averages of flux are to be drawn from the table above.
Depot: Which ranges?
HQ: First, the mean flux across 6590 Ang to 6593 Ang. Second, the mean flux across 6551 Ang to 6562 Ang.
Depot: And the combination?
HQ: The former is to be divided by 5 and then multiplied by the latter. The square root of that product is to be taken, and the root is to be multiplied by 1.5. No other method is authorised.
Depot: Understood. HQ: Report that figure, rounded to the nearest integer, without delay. 146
